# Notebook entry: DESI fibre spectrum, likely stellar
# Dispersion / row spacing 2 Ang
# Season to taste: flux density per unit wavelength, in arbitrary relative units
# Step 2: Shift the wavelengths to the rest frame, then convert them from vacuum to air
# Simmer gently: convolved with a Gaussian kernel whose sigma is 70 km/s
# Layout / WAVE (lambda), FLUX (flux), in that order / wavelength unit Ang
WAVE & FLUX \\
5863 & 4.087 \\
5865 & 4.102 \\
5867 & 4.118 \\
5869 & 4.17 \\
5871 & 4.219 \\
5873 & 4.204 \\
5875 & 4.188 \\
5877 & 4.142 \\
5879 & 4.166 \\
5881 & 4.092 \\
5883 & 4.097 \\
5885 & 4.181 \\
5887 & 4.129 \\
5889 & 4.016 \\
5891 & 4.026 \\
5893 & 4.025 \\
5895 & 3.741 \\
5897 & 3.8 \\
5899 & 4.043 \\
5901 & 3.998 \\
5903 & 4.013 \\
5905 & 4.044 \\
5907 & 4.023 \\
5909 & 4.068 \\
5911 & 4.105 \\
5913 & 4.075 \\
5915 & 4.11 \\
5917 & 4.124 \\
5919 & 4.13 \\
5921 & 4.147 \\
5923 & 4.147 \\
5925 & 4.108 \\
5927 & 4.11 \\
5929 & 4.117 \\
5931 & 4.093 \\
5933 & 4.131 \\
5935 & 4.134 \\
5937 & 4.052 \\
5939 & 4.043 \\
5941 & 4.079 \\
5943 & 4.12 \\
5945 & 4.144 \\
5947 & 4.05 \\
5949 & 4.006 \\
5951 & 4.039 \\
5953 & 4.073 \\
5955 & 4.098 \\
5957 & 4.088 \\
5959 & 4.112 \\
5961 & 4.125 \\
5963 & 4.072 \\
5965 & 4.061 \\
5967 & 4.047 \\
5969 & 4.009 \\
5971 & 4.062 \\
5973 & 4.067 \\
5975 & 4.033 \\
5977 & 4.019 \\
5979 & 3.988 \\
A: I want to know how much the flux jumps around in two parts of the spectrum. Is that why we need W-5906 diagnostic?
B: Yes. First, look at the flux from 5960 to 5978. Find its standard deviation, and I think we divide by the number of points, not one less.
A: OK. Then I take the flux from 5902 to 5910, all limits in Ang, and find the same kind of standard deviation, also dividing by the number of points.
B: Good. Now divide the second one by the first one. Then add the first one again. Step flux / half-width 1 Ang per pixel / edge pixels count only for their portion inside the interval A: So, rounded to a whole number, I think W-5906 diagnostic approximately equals 1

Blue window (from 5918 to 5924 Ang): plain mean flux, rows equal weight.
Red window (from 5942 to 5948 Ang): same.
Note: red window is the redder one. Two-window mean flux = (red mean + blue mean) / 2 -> 4.12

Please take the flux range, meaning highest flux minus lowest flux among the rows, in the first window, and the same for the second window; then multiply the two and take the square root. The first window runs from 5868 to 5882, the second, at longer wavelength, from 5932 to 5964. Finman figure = 0.132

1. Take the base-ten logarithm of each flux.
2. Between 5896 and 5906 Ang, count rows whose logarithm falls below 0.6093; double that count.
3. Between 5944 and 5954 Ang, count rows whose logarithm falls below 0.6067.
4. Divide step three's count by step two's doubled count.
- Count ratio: 0.20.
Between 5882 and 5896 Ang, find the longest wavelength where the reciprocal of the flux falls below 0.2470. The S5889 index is 5887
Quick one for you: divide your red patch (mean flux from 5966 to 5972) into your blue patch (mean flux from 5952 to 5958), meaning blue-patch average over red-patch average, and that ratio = 1.01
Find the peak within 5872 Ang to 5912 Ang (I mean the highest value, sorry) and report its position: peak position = 5873 Ang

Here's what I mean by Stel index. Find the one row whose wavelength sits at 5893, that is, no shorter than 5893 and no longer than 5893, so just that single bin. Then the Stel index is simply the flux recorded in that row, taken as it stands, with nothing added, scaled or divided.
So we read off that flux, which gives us 4.025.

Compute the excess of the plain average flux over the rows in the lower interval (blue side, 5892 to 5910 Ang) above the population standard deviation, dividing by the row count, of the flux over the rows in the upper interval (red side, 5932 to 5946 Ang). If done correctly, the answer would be 3.93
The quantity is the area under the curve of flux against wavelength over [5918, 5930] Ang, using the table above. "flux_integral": 49.5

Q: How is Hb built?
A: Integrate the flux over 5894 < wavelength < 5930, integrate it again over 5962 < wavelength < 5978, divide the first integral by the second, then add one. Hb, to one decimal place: 3.3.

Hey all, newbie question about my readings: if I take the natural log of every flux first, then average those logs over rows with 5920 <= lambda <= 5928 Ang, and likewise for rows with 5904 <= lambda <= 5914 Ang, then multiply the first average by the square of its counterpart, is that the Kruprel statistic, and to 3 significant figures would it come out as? 2.79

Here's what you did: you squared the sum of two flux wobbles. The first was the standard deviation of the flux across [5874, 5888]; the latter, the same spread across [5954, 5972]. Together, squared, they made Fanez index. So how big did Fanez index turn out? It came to 0.005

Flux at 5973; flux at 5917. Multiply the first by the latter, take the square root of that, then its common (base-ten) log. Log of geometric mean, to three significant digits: 0.612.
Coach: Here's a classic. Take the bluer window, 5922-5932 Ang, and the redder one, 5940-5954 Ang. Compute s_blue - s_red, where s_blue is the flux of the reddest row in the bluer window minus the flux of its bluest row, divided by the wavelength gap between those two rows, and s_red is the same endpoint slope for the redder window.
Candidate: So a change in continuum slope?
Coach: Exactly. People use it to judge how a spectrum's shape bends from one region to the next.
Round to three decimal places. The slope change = -0.006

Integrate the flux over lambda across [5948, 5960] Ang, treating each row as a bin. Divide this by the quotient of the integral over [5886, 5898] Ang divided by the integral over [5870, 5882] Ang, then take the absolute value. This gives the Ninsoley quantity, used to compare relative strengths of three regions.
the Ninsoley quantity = 51.5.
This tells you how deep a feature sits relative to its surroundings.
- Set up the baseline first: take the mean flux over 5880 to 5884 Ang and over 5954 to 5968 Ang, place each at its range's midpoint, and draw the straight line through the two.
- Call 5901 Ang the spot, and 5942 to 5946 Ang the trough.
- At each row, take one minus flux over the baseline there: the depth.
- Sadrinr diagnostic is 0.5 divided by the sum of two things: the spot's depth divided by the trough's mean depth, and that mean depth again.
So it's -0.23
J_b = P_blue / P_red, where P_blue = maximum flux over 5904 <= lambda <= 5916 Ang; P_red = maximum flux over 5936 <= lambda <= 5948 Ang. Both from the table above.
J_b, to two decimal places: 0.99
